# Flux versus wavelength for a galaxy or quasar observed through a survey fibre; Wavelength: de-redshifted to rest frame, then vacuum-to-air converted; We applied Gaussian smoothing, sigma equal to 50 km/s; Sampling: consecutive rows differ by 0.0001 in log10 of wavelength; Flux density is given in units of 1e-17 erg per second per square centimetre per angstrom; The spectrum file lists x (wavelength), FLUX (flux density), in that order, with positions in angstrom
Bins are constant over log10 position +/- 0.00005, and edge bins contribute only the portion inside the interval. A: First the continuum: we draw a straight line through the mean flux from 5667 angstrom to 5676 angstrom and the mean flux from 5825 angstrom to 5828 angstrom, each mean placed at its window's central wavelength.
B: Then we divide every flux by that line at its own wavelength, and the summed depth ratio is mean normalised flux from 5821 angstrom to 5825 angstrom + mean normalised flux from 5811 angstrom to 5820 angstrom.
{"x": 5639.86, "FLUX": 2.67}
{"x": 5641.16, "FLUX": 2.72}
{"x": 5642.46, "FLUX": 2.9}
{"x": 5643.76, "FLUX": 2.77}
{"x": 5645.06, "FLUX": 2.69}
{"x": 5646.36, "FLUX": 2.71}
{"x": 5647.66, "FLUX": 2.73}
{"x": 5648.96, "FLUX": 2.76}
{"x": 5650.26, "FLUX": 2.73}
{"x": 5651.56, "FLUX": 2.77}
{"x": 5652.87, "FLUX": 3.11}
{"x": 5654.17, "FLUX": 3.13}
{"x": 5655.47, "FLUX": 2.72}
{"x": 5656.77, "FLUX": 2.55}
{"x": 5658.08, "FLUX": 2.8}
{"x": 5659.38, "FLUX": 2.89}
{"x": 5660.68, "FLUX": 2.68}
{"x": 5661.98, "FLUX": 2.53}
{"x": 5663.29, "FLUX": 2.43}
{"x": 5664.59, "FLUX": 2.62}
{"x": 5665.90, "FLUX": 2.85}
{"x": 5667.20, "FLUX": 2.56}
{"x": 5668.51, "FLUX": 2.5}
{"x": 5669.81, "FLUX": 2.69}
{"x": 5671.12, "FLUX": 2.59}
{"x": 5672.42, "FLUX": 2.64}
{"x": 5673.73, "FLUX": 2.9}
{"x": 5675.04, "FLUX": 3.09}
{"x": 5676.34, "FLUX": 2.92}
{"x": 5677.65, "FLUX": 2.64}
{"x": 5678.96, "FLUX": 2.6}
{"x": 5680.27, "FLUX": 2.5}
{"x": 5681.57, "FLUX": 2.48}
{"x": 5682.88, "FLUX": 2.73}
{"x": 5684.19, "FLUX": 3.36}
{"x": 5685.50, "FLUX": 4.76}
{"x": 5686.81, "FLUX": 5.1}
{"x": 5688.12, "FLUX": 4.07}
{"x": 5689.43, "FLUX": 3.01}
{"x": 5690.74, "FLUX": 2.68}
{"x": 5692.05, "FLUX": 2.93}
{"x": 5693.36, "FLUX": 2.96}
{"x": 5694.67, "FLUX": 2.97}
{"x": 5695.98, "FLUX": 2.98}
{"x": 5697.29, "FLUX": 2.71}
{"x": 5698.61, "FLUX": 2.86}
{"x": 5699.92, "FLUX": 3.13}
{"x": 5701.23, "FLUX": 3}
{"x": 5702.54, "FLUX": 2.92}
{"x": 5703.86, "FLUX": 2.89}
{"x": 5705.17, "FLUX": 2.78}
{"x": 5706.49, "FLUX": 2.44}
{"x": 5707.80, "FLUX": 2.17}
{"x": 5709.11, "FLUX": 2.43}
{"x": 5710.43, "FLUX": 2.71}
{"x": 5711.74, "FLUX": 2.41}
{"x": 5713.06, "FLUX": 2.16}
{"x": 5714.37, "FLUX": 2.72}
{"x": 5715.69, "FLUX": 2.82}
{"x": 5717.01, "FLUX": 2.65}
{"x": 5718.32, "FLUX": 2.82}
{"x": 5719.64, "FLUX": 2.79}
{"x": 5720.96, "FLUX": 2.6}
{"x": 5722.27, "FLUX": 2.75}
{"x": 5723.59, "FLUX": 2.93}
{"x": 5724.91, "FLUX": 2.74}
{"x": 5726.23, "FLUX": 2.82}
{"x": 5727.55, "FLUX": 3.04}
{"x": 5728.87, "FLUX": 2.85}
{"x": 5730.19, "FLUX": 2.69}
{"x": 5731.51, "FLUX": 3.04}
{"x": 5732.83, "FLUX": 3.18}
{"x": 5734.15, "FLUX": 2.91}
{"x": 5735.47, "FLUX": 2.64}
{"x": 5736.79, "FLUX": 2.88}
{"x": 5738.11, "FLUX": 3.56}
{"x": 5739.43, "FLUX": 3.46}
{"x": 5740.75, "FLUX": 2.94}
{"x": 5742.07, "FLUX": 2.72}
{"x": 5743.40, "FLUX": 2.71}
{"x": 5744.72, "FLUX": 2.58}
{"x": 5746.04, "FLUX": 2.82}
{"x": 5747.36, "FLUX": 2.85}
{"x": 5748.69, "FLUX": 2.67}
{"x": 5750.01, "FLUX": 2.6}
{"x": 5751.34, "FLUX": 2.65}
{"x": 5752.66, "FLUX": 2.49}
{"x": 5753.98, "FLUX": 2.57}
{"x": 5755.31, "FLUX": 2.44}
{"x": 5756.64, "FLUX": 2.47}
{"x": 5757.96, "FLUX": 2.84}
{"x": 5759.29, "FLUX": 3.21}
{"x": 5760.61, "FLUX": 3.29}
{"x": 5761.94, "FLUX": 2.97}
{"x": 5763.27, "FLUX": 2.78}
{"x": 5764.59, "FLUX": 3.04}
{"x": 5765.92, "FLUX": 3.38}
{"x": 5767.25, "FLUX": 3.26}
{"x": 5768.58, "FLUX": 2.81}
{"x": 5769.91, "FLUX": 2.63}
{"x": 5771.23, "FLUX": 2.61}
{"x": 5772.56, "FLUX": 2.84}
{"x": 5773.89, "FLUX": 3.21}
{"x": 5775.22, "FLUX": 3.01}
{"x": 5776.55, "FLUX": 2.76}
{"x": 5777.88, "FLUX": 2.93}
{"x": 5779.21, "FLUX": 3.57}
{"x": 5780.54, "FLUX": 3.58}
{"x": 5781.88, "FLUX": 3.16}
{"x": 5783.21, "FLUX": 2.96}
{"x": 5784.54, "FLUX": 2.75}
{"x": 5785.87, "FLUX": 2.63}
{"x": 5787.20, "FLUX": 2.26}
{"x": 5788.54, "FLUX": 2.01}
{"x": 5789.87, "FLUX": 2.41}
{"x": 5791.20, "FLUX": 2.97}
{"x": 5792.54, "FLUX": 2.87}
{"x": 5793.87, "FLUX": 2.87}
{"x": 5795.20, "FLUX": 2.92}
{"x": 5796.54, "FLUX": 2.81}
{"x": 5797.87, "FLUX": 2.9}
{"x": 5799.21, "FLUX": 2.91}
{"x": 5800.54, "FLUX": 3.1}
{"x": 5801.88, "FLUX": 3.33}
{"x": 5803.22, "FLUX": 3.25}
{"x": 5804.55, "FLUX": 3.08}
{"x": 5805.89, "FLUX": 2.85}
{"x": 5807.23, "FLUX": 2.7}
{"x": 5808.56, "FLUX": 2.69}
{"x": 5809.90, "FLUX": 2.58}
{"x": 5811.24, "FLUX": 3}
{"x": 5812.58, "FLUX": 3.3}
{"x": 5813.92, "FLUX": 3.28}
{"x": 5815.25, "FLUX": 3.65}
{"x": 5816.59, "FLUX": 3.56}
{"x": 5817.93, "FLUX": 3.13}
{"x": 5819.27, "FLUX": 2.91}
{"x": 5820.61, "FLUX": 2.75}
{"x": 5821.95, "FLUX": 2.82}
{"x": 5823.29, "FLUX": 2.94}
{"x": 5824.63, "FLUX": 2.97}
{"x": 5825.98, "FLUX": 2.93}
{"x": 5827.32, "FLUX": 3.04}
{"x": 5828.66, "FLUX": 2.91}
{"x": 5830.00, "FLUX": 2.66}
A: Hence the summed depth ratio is 2.08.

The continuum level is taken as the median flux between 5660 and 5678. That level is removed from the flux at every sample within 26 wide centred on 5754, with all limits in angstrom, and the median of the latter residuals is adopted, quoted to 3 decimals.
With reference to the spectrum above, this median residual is 0.080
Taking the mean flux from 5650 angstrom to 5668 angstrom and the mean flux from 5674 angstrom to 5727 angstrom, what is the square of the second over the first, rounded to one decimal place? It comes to 1.1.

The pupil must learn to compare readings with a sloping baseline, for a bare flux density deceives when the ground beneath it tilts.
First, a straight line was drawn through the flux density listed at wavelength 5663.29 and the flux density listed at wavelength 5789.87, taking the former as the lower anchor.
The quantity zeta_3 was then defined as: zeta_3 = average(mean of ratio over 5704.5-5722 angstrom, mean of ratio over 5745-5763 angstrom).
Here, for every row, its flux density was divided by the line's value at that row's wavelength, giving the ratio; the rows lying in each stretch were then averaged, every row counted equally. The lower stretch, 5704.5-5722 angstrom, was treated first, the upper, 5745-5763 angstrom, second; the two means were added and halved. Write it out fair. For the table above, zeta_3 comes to 1.103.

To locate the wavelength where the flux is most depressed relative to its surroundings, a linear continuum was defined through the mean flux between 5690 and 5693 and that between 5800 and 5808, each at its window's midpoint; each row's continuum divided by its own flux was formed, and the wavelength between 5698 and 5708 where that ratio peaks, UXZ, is 5707.80 angstrom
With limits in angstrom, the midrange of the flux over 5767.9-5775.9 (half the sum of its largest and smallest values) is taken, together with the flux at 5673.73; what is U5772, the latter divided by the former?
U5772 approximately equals 1.00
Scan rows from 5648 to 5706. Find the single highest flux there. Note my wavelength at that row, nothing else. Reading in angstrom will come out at 5686.81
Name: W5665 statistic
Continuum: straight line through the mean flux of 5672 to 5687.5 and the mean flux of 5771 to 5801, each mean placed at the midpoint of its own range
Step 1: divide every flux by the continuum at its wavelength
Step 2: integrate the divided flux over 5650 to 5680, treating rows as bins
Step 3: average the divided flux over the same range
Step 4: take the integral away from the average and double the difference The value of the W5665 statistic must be -50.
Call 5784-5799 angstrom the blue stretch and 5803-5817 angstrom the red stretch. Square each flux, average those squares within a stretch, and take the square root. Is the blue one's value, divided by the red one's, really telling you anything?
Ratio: 0.87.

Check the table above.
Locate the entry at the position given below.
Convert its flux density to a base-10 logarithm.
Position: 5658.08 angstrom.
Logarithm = 0.447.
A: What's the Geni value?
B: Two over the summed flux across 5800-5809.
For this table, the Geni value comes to 0.095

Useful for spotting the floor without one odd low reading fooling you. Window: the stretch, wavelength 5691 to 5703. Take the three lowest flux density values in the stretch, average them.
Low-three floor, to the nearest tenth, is 2.8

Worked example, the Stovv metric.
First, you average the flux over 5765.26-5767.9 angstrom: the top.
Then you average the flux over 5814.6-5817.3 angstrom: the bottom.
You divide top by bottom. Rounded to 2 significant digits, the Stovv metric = 0.92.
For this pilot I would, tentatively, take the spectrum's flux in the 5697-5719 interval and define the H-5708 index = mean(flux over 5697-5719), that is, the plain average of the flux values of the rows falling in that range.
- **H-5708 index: 2.68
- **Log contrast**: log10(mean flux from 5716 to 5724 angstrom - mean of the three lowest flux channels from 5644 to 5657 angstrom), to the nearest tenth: -1.0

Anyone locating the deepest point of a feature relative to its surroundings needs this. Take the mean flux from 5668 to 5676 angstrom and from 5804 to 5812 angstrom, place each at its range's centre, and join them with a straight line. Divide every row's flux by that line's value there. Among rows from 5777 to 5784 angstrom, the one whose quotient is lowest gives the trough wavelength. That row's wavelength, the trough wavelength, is 5777.88 angstrom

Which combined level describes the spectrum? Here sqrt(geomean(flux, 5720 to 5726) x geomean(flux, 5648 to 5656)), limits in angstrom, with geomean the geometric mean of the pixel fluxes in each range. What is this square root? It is 2.81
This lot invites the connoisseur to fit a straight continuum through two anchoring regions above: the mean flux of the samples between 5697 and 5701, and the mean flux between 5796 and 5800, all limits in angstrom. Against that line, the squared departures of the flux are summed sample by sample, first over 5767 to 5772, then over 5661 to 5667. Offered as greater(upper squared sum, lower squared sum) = 0.5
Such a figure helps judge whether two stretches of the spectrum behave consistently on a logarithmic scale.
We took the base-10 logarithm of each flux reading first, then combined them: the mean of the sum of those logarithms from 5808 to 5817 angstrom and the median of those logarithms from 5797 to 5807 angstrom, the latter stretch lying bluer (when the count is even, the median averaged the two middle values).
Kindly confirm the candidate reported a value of 1.98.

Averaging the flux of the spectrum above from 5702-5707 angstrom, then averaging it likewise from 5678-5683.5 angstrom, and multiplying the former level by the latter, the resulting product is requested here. 7.1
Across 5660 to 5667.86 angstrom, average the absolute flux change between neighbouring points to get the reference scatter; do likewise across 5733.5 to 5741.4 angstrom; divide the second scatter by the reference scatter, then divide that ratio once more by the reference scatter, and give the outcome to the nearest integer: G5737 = 10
